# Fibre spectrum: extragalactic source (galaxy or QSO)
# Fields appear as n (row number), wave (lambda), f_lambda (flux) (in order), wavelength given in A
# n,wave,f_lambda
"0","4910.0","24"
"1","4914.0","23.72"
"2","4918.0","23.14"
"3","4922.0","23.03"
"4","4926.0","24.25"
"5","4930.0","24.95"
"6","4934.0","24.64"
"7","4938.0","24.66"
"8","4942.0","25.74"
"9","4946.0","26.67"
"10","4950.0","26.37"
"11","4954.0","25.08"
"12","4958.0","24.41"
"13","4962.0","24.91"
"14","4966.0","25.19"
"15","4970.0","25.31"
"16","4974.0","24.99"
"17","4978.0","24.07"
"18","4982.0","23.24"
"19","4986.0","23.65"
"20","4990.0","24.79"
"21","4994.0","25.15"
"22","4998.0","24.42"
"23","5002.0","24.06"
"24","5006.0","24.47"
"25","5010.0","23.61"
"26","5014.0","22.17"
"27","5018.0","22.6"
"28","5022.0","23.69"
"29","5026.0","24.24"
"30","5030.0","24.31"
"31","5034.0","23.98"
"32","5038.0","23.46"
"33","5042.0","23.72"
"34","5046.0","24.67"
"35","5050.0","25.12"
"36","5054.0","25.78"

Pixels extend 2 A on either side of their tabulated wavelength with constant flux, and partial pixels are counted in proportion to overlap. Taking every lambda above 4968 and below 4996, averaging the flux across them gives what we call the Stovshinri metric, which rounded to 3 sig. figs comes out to 24.5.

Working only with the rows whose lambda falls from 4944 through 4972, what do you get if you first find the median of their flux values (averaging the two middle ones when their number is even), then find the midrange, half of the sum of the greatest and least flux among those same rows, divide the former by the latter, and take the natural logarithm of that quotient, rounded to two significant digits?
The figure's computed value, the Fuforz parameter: -0.014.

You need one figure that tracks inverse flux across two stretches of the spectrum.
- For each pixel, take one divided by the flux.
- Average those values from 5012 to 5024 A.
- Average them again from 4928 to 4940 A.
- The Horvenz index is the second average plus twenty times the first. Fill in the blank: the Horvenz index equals 0.92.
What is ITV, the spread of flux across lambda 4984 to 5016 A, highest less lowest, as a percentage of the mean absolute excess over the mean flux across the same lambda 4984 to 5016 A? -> 443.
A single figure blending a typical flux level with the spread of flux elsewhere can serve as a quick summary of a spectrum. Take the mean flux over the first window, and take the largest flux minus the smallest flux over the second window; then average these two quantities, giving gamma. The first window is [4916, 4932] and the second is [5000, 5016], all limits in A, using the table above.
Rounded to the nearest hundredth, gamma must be 13.07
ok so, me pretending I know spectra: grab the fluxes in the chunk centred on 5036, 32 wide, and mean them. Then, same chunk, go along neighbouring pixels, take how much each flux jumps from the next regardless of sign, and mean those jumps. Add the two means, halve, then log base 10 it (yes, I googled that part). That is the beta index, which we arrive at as 1.090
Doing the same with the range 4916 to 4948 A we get 1.101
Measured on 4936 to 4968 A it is 1.116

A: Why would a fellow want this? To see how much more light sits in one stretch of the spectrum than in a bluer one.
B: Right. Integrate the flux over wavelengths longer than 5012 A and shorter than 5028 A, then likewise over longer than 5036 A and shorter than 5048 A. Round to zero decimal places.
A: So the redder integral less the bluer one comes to -83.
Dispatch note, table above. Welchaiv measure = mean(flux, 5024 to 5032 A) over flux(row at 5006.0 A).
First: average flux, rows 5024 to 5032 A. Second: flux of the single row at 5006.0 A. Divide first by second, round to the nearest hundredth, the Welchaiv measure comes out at 0.99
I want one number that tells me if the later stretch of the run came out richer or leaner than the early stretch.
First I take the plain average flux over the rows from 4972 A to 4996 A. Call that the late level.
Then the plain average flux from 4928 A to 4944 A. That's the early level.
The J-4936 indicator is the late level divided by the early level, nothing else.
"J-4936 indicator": 0.97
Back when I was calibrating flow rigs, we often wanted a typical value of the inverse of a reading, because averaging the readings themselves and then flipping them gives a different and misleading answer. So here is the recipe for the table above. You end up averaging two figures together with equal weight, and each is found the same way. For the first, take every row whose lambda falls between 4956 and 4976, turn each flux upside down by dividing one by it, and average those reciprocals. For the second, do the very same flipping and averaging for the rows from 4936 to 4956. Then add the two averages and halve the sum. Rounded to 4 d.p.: 0.0395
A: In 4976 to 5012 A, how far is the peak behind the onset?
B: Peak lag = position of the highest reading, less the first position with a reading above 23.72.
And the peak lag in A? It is 16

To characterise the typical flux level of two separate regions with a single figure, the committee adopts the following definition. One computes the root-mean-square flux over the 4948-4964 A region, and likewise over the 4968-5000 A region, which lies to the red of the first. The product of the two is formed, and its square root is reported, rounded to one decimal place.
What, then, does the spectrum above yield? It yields 24.8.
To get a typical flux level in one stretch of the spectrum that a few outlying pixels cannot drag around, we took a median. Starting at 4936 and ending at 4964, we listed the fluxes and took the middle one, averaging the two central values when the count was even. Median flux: 25.1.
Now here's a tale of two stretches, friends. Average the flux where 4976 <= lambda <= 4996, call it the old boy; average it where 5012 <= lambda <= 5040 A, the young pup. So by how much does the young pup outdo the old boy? -0.7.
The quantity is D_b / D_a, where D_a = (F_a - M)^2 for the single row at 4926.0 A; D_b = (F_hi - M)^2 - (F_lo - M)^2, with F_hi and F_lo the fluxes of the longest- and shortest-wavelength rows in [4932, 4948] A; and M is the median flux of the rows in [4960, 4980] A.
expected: 4.9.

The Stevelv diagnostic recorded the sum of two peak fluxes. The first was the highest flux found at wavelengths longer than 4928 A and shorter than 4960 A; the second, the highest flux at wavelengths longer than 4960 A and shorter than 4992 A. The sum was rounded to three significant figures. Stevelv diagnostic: 52.0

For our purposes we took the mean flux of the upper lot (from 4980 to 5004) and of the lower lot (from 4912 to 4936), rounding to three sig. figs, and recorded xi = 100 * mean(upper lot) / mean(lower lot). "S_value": 101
